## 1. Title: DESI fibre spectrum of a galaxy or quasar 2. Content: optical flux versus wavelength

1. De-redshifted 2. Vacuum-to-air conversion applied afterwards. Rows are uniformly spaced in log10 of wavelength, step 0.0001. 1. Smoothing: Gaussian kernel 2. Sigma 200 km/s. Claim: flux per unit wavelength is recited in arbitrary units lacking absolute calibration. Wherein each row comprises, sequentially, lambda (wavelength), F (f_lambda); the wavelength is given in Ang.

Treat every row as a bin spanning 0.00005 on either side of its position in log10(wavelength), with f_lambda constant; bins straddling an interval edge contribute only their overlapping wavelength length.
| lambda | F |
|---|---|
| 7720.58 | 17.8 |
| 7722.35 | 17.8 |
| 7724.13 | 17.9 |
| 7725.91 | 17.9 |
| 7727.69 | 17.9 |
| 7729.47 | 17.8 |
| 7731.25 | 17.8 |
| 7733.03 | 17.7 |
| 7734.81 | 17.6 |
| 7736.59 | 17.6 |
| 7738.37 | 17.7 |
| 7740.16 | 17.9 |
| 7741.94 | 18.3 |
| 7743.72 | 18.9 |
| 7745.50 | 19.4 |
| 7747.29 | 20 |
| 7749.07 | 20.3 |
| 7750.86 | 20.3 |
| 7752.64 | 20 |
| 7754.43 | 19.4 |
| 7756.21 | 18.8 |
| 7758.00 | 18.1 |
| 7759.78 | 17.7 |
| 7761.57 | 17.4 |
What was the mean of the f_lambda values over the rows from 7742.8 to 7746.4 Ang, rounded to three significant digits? 19.1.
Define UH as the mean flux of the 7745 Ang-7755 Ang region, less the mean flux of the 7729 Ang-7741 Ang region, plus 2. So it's 4.2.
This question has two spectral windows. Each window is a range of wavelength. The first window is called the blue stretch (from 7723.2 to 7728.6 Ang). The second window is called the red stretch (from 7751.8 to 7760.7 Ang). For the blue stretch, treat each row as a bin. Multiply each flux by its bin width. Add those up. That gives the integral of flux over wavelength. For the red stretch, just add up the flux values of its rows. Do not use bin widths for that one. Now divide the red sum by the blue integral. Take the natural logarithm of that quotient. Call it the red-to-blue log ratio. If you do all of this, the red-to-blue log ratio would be 0.0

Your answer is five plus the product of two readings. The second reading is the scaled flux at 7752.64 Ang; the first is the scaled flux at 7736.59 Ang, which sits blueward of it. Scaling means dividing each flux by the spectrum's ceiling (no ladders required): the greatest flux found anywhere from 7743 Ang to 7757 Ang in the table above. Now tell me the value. 5.85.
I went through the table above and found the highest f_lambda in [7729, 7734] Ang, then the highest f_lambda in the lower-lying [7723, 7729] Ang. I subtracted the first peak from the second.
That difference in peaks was 0.10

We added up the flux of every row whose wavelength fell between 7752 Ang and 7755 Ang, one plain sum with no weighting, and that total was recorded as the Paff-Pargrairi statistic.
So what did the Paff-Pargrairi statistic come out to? 39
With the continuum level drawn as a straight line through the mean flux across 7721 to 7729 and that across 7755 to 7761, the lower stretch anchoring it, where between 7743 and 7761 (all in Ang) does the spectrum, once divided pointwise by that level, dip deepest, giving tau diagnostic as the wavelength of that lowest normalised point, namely 7759.78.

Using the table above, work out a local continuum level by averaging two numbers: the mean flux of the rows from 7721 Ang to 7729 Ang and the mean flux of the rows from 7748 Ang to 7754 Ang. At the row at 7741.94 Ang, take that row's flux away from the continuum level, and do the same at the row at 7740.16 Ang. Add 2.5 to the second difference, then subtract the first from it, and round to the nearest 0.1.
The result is 2.9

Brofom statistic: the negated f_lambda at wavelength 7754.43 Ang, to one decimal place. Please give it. -19.4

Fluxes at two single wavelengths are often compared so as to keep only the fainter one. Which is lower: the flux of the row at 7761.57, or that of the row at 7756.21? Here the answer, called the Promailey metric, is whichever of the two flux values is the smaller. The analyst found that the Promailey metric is 17.4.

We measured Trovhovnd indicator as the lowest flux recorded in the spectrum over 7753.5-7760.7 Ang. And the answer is 17.7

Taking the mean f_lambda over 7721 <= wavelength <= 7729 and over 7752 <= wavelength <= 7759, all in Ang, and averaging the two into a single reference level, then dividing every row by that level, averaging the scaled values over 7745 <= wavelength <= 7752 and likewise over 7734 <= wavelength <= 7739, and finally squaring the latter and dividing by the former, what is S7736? 0.842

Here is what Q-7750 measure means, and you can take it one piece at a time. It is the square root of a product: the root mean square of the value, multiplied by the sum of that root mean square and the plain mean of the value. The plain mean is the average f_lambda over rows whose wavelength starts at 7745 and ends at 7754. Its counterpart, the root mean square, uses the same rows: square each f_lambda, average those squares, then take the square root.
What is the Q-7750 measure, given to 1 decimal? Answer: 28.3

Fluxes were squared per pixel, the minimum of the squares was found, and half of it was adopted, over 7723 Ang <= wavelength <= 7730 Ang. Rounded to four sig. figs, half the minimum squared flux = 158.4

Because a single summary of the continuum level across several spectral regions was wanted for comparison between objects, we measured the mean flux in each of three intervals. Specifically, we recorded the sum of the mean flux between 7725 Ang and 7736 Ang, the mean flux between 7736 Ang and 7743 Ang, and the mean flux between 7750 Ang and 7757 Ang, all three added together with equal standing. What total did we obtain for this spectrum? 55.3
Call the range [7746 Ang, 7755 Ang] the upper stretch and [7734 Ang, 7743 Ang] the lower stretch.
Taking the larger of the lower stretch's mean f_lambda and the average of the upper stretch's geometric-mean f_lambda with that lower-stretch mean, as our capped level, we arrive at 18.9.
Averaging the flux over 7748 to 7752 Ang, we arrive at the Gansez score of 20.3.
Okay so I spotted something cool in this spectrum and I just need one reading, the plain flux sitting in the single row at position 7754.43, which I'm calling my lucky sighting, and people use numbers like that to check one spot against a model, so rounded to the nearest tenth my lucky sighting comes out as 19.4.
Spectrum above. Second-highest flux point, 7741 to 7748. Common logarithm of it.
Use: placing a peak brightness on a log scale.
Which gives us 1.29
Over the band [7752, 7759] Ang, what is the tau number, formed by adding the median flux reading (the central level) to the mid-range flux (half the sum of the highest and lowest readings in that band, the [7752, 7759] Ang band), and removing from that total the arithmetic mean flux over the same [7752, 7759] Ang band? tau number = 19.1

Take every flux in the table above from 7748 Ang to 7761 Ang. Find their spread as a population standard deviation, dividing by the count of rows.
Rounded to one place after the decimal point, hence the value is 1.0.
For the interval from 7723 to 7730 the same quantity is 0.0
